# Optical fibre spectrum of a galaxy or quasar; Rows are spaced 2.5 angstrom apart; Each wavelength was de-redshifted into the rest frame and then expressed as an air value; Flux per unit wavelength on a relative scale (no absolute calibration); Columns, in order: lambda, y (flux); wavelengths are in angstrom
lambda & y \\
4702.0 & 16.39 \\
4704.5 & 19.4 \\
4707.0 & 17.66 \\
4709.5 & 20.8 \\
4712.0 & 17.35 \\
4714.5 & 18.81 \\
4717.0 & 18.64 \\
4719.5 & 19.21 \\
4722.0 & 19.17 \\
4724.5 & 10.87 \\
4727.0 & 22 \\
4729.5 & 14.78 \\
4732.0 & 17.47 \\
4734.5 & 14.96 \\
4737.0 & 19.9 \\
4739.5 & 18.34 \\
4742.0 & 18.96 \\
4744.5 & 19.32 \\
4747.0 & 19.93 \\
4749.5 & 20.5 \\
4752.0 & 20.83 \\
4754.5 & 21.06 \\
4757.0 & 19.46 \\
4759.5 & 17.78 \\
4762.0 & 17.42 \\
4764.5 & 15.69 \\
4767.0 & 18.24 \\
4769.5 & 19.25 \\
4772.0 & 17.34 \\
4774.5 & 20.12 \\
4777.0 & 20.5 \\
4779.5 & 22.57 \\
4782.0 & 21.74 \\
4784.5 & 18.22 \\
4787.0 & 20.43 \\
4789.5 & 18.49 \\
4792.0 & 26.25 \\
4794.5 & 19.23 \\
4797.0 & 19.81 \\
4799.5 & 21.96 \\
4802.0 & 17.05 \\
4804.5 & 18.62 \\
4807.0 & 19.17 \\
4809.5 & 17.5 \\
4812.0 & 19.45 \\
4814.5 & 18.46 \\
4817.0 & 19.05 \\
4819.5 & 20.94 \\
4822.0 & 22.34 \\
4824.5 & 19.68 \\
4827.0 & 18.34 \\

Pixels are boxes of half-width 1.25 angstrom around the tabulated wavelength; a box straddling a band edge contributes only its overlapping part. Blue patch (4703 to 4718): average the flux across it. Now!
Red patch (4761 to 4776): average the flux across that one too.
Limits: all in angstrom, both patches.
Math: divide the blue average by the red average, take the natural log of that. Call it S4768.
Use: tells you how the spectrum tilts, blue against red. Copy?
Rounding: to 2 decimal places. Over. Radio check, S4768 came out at 0.04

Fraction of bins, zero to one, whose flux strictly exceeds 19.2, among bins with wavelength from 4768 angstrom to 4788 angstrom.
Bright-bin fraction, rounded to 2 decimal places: 0.75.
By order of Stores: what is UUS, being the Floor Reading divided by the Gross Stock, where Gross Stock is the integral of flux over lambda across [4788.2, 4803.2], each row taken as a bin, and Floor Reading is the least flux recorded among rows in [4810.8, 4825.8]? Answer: 0.060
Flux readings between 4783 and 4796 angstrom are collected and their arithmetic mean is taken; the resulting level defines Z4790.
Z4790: 20.5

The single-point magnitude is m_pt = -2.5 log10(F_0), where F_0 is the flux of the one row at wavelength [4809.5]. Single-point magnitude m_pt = -3.11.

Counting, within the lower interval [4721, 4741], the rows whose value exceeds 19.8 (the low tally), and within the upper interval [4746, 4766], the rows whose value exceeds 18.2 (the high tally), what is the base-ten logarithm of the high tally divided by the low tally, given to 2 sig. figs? 0.40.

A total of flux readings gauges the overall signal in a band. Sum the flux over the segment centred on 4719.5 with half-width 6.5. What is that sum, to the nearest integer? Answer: 87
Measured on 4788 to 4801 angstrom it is 106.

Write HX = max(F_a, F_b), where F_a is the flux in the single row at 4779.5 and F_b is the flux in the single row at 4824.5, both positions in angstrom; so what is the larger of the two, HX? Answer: 22.6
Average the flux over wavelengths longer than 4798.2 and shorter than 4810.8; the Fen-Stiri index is 18.9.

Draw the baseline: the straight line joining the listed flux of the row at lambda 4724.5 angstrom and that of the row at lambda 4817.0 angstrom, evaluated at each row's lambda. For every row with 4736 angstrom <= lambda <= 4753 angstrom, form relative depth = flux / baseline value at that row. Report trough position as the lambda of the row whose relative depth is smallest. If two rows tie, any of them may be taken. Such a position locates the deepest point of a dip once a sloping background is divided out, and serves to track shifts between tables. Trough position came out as 4739.5 angstrom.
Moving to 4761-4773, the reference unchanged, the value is 4764.5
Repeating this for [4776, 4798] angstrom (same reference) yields 4789.5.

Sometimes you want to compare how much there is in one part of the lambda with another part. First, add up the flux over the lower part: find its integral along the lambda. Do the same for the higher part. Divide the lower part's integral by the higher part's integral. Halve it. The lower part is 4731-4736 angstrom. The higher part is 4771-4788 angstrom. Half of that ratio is 0.12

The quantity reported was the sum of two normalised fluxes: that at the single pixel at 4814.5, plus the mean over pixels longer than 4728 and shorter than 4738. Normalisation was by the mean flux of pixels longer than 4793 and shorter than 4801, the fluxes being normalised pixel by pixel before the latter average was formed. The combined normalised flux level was 1.73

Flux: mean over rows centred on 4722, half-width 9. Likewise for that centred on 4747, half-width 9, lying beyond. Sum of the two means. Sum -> 37.5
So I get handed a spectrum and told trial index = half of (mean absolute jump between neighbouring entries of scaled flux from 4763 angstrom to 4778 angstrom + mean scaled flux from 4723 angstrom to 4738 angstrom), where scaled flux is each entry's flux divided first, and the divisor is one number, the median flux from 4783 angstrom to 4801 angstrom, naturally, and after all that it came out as 0.464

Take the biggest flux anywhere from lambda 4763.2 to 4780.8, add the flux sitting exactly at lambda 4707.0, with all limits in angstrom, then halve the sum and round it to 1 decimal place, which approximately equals 20.1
